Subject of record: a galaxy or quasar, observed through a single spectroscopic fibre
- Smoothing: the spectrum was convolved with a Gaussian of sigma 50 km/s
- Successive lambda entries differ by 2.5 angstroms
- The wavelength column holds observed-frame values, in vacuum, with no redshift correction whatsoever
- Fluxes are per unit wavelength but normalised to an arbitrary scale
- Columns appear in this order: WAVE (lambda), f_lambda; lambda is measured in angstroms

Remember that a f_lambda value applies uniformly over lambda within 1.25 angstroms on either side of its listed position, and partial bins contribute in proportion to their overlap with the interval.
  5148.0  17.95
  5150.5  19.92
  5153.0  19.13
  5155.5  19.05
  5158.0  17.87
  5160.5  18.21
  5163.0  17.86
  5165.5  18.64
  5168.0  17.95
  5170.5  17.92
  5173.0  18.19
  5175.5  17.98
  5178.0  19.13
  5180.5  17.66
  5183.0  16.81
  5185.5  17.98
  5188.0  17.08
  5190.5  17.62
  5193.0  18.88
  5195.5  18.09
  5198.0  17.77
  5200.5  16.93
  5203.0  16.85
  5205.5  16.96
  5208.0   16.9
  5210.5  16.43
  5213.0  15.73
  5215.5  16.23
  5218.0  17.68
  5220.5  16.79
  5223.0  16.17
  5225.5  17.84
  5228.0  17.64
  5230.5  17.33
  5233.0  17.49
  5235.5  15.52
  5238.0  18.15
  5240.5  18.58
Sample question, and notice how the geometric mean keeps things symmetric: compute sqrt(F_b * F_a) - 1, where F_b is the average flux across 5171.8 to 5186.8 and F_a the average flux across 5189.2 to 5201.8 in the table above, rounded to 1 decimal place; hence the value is 16.9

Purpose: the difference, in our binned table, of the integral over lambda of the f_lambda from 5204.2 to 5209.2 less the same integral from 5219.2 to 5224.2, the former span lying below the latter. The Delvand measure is 2.2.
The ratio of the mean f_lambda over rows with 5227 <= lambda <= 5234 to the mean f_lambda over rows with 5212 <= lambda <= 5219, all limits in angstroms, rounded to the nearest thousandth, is 1.057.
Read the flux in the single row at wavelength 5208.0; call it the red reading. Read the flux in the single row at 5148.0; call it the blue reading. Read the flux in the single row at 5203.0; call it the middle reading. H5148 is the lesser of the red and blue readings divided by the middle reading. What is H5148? 1.003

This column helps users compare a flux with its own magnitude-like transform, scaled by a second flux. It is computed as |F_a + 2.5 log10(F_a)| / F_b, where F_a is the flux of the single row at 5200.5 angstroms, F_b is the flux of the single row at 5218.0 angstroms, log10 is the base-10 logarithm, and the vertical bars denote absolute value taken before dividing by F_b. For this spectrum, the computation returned 1.13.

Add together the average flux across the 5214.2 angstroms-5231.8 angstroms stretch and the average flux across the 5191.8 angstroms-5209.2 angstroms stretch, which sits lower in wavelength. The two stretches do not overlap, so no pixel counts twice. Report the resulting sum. 34.6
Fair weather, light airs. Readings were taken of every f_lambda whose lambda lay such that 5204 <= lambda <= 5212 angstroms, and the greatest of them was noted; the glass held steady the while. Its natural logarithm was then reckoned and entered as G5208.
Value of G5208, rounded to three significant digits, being 2.83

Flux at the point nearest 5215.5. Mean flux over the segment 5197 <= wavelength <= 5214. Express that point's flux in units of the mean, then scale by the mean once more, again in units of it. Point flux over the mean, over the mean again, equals 0.058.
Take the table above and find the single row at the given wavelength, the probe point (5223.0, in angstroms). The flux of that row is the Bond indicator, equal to 16.17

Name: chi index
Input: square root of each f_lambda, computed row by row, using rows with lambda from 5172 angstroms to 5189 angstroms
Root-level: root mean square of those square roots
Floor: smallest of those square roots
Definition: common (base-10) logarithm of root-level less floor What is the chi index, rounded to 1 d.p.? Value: -0.9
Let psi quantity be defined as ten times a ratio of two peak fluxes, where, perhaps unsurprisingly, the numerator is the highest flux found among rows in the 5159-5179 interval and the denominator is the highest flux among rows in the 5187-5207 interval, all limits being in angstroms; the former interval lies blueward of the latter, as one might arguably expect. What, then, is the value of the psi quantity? 10.1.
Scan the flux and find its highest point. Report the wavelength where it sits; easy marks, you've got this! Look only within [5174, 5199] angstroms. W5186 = 5178.0 angstroms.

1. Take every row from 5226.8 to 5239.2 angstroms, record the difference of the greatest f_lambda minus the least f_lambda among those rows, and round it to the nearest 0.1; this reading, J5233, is 2.6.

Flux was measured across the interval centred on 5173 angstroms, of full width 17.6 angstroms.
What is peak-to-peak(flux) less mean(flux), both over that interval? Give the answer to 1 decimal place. -16.7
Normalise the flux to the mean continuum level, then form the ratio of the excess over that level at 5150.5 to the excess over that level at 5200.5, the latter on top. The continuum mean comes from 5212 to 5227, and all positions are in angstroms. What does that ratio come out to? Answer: 0.1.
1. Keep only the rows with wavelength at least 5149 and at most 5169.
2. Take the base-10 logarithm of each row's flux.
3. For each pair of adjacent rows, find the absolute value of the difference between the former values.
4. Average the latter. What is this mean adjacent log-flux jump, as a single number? 0.0141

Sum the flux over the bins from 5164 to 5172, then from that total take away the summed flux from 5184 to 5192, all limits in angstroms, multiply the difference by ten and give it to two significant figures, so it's 18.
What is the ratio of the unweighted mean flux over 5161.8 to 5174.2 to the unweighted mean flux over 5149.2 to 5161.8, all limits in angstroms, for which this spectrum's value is 0.96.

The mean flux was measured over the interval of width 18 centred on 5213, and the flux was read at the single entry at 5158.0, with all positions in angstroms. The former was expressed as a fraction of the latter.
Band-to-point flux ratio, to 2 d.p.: 0.93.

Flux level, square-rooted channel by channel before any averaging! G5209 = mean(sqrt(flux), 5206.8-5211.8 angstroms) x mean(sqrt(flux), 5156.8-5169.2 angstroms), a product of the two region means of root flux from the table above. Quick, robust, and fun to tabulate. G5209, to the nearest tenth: 17.4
